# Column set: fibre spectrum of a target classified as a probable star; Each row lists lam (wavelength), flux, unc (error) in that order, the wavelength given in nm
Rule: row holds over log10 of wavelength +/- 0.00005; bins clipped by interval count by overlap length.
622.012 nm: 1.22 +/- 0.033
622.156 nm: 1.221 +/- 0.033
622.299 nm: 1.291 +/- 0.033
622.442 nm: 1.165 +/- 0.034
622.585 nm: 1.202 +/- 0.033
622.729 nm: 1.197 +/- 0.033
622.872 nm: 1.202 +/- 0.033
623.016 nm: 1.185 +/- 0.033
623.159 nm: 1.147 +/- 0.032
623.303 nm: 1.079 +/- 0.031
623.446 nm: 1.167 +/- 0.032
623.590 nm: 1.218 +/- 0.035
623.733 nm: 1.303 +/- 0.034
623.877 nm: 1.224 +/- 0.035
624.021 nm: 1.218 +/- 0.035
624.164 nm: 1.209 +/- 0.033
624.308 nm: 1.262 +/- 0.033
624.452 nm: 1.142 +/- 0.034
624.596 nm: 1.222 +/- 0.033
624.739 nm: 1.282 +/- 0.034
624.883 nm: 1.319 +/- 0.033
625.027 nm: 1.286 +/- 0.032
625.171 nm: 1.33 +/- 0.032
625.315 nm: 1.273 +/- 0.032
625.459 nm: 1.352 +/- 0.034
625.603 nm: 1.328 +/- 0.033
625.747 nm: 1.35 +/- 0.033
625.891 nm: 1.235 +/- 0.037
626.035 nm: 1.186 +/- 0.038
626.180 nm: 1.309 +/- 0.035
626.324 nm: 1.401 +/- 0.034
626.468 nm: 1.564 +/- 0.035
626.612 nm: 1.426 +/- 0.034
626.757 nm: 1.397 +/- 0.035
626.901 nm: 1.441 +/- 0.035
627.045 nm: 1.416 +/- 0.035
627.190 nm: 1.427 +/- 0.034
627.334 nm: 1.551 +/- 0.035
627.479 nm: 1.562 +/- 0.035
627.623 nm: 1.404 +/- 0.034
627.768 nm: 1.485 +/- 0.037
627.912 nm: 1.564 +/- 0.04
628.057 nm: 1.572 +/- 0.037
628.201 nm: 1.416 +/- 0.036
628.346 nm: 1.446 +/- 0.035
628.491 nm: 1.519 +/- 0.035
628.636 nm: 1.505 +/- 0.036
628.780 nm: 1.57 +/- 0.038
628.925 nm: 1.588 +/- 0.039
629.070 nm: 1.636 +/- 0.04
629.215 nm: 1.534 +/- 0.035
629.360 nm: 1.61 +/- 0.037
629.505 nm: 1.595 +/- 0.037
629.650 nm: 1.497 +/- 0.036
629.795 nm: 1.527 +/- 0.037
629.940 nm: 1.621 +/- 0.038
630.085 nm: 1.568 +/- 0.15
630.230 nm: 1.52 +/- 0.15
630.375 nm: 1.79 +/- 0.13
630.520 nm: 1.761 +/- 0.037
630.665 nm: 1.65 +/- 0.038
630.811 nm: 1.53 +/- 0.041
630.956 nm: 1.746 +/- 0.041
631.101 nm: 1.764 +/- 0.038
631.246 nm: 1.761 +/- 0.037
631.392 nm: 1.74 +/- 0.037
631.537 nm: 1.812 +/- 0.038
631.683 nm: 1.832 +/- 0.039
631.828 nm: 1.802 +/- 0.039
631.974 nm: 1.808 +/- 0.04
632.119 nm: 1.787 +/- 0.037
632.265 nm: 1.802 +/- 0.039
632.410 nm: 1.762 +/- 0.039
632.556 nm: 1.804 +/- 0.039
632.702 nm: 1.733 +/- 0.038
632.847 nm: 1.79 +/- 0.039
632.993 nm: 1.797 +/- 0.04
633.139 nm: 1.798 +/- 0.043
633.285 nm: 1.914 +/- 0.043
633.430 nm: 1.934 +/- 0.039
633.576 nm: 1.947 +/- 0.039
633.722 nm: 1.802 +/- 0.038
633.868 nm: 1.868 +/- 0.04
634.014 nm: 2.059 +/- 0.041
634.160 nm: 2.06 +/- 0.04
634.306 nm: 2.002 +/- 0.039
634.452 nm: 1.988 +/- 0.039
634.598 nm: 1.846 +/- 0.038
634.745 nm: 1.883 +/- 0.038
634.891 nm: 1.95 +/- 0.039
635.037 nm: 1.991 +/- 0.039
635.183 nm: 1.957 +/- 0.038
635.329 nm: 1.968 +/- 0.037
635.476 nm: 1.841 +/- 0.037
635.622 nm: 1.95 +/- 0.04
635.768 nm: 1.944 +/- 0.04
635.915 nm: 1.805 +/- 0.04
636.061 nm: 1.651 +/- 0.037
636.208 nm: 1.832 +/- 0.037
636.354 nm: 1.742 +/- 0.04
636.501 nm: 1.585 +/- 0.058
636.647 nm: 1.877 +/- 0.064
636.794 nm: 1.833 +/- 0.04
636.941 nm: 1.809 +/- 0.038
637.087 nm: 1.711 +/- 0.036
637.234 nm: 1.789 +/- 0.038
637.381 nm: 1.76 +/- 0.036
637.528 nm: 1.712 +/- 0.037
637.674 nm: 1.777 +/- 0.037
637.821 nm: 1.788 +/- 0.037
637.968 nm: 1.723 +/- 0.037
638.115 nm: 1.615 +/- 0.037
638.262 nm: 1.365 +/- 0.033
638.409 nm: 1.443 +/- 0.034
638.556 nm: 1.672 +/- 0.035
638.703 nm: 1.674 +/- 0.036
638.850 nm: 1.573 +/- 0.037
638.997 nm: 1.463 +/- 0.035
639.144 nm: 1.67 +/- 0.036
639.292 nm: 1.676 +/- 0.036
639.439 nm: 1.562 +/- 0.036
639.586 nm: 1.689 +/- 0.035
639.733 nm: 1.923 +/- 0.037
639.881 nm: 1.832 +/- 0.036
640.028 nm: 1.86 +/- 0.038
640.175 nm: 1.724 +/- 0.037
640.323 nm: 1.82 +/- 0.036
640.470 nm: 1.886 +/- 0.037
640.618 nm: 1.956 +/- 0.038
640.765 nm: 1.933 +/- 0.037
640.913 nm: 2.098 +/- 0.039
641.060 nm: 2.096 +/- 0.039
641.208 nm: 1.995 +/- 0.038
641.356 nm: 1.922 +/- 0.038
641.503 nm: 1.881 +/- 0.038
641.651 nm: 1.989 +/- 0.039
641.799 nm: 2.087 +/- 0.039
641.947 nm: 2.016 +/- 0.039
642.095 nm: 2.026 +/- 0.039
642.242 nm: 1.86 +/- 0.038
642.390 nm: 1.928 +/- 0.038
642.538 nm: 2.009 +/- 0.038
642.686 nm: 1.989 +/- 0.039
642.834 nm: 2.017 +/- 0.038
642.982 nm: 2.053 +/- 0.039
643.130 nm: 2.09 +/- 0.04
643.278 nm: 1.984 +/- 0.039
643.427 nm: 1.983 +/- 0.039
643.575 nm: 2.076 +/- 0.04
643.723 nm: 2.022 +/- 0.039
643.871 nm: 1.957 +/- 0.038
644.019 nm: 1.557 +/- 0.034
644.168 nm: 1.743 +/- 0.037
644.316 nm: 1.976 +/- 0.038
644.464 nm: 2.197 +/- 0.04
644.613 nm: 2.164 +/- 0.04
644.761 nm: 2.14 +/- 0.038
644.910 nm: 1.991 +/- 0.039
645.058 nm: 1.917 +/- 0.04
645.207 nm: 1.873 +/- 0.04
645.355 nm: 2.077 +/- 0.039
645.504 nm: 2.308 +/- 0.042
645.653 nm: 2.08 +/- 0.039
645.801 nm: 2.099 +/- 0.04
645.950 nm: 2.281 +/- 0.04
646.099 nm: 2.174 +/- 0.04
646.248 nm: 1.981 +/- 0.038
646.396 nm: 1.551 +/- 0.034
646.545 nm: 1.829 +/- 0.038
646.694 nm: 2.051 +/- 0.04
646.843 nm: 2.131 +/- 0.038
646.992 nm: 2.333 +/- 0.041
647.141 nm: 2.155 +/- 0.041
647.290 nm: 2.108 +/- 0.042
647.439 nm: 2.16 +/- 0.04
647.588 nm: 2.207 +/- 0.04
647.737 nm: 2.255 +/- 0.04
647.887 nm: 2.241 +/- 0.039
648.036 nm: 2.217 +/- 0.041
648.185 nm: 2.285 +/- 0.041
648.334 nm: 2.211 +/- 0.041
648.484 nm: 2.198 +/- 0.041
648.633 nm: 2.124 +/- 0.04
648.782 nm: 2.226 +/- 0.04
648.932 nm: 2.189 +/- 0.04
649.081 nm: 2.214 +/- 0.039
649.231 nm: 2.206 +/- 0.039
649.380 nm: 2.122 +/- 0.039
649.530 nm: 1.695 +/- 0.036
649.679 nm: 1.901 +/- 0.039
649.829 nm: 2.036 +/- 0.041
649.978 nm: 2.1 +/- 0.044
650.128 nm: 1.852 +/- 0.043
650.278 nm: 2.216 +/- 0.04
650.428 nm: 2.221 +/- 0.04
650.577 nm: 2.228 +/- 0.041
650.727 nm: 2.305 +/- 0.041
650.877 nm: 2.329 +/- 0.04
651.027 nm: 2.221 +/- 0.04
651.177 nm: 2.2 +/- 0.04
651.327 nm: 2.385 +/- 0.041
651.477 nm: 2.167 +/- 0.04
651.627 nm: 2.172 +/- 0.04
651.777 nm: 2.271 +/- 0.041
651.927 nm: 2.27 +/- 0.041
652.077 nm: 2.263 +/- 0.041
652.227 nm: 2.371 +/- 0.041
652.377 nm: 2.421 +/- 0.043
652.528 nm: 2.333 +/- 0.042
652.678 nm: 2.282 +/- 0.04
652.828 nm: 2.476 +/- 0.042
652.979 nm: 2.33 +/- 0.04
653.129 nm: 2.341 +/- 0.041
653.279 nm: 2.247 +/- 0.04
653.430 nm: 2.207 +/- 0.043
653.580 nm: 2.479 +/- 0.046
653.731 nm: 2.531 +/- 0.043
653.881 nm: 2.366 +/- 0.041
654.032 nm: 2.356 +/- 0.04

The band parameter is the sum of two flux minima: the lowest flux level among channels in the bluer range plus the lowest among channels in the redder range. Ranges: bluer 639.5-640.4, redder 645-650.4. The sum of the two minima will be 3.2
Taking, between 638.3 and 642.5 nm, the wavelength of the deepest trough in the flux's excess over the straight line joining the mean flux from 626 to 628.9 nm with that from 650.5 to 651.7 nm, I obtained 638.409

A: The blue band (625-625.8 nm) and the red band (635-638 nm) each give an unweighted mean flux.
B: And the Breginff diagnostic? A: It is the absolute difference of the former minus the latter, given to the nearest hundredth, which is 0.49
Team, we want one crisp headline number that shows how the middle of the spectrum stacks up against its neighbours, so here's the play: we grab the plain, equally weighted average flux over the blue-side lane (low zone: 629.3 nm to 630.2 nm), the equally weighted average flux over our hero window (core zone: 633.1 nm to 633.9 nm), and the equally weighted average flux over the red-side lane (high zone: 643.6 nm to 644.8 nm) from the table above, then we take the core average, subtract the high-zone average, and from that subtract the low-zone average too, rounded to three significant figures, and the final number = -1.66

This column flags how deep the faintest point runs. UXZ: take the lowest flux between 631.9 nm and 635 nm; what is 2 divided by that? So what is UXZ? 1.15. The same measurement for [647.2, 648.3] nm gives 0.95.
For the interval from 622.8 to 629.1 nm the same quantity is 1.85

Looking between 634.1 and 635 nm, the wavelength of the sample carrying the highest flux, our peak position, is 634.160 nm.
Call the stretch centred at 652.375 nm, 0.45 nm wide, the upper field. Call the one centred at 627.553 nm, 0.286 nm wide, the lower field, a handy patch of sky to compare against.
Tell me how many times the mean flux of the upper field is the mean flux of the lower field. 1.60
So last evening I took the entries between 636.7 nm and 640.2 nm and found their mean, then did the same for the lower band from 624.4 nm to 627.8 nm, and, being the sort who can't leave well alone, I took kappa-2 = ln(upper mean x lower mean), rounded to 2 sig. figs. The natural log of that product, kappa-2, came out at 0.84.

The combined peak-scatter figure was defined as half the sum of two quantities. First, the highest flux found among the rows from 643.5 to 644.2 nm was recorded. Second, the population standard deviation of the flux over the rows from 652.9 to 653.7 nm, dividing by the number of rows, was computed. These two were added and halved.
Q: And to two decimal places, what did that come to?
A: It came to 1.08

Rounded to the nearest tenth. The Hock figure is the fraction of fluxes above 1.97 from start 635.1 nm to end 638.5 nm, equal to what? 0.0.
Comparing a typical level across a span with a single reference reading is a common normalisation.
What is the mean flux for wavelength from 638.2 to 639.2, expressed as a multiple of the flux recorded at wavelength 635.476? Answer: 0.84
